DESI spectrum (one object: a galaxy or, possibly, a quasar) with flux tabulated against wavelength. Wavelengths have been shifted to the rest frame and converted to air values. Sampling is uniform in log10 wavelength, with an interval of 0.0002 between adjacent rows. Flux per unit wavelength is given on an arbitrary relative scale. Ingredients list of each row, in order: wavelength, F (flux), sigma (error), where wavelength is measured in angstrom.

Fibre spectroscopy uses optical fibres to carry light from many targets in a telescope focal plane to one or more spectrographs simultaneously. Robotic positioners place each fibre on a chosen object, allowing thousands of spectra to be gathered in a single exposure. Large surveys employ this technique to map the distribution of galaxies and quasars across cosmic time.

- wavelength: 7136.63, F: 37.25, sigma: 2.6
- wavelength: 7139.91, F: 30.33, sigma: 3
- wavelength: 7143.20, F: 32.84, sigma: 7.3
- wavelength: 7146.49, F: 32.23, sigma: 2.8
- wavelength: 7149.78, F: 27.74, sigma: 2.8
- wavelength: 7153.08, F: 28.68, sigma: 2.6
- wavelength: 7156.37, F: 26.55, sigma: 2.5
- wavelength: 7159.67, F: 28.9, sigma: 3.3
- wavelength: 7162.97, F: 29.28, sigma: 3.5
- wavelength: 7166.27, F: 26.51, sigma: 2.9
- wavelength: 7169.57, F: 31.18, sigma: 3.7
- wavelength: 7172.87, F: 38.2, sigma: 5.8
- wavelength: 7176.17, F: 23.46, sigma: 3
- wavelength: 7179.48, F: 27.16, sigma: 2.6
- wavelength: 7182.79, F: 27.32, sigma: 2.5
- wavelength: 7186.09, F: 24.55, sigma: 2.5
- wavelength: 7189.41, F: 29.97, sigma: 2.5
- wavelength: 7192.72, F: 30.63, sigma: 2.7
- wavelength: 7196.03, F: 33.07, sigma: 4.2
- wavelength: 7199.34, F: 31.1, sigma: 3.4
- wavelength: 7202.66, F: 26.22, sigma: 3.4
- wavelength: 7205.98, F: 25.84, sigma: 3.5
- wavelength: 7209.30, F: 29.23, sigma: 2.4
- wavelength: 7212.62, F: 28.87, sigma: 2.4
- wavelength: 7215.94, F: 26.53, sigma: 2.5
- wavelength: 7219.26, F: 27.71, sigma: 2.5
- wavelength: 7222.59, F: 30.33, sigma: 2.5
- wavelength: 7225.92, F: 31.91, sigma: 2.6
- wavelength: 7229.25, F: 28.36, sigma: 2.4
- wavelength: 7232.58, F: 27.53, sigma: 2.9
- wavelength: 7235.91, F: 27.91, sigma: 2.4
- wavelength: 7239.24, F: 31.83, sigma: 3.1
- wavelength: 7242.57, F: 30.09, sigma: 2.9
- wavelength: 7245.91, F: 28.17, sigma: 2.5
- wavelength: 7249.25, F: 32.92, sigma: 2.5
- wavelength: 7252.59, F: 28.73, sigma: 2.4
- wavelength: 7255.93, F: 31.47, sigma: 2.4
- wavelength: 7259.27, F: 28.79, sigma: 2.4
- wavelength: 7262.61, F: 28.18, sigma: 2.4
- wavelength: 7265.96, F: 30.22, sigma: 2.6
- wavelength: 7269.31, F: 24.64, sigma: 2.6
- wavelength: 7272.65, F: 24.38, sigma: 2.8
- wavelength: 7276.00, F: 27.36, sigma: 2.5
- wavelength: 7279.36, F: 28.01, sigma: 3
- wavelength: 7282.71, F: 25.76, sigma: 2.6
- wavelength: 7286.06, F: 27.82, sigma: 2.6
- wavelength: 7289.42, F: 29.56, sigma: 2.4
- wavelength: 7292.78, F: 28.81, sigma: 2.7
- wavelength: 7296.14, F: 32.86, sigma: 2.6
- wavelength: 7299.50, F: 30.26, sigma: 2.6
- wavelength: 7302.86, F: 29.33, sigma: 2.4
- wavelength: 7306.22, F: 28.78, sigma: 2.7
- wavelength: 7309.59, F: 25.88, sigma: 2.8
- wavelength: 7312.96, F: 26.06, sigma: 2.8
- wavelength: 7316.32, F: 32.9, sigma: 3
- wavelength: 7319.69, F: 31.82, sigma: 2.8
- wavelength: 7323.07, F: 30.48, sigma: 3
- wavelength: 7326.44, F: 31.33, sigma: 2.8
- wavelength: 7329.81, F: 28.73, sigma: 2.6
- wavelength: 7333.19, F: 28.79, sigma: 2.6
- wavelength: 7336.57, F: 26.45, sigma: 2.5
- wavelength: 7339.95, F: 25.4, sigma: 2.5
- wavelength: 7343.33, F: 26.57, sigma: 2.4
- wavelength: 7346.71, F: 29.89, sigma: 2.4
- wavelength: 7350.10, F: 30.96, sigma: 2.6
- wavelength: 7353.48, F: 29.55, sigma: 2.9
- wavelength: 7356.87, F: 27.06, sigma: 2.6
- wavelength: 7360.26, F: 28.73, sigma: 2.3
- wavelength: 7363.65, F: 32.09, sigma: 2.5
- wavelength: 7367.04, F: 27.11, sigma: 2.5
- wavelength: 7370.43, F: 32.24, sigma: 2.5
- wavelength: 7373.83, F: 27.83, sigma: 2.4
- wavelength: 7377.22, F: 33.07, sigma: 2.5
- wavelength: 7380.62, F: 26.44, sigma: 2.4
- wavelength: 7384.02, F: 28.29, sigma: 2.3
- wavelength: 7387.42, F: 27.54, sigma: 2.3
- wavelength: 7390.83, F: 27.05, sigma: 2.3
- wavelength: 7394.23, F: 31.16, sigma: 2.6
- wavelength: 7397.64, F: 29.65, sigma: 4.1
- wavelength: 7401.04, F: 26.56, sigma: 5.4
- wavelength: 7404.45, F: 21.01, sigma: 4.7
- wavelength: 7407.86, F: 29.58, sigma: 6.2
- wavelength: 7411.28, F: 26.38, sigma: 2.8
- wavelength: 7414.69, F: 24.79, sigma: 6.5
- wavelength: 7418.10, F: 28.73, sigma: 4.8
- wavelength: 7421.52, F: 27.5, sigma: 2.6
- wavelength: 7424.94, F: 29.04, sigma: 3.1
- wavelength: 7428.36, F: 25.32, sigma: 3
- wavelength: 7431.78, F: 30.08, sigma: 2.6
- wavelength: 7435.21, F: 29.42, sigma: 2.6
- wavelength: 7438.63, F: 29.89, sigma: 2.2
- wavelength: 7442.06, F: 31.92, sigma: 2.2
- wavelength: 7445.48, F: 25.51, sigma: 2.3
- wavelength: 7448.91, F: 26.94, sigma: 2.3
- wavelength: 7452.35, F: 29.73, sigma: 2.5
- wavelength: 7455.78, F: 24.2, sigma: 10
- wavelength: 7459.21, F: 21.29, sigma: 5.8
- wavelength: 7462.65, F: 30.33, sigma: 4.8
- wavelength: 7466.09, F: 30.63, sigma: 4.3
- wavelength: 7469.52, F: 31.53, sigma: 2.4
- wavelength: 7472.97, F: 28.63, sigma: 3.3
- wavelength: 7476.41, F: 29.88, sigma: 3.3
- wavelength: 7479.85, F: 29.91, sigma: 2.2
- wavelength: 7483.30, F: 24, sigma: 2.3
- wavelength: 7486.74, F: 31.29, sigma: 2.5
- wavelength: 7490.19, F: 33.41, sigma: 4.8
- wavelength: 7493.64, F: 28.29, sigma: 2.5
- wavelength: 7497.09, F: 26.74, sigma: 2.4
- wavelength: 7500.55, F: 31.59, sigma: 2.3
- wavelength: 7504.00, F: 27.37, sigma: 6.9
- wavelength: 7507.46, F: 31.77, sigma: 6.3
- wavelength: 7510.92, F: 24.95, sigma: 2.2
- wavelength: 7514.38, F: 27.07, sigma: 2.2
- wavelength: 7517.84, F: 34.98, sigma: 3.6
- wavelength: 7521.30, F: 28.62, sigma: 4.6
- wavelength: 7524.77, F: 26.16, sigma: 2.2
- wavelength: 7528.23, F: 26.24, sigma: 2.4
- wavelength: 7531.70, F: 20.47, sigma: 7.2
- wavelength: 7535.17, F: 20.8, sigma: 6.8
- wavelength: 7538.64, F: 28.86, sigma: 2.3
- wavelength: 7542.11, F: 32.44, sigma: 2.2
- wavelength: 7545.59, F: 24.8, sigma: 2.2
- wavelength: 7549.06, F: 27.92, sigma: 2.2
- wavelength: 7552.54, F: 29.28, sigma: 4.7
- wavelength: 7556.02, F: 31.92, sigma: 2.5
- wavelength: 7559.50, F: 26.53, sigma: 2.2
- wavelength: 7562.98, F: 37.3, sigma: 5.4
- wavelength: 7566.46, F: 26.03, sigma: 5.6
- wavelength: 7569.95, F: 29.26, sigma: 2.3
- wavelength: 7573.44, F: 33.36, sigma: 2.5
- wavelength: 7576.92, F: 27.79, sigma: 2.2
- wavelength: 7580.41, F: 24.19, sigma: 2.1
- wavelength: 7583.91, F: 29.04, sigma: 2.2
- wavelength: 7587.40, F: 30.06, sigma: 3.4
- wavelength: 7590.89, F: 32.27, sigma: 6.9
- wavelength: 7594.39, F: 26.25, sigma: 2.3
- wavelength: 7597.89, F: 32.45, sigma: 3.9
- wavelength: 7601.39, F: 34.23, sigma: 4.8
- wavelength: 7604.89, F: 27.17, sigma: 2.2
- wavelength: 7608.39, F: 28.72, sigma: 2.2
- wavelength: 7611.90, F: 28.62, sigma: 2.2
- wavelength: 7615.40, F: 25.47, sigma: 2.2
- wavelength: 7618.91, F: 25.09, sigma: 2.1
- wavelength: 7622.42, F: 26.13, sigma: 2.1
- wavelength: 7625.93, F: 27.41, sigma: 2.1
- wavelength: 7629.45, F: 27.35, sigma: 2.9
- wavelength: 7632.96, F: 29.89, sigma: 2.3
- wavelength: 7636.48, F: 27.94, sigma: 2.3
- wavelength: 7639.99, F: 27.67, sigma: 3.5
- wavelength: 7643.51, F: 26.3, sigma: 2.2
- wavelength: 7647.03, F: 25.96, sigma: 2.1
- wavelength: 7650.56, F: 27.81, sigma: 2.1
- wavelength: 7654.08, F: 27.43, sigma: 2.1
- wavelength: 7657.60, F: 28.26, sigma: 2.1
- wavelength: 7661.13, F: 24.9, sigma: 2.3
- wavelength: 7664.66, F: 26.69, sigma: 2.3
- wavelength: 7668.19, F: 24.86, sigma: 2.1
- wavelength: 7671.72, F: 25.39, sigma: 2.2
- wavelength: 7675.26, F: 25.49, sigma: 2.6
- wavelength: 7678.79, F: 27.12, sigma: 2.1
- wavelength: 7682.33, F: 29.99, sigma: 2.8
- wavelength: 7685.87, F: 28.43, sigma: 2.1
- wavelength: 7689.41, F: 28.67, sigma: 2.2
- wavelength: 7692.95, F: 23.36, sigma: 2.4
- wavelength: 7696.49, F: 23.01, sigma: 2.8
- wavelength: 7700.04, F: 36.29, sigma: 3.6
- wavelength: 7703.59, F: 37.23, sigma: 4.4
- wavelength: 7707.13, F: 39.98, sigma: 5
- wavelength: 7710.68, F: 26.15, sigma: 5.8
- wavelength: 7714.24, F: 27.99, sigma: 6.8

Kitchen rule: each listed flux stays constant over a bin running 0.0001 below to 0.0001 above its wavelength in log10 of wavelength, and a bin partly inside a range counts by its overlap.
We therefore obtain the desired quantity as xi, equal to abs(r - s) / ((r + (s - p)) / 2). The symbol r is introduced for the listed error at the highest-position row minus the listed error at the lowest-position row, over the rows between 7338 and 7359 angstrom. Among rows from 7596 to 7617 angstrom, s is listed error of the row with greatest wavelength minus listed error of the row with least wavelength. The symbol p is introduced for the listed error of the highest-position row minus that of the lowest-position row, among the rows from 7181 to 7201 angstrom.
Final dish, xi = -1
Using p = 0.90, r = 0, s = -1.7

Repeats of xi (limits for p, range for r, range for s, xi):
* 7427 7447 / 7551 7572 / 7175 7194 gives -2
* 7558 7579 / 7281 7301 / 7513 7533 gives 2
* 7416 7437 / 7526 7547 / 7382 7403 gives 1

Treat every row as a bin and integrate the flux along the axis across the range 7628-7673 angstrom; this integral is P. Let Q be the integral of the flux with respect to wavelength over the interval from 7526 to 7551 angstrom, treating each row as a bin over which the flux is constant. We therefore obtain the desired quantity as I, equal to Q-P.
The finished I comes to -565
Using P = 1214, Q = 649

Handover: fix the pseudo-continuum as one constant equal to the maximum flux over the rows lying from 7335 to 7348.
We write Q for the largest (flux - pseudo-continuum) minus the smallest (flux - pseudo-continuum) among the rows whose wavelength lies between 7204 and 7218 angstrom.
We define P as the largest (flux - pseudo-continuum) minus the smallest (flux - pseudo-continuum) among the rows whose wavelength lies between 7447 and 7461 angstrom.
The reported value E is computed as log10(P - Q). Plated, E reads 0.70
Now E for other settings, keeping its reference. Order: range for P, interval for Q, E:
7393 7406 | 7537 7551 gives 0.40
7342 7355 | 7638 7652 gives 0.40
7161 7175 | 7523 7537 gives 0.77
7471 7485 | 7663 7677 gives 0.61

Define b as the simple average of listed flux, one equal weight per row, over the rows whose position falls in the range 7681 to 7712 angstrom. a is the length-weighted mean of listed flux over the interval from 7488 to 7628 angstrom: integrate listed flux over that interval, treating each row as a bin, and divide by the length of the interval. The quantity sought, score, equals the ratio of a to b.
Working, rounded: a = 28.5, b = 30.3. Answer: 0.94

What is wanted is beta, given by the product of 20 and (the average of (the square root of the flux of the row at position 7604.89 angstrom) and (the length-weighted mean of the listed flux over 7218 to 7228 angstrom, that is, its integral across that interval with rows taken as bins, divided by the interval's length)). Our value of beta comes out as 352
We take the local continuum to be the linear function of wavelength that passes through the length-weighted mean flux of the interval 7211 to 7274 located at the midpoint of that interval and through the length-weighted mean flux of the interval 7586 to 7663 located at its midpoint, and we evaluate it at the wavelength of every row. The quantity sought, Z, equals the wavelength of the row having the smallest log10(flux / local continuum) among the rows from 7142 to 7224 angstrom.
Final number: 7176.17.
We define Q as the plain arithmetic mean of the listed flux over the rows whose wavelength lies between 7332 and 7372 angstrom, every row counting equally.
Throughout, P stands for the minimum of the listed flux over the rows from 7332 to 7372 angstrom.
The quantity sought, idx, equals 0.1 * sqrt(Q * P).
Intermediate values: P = 25.4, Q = 28.7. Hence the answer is 2.70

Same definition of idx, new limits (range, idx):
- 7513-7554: 2.36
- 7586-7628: 2.68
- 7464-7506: 2.66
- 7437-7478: 2.46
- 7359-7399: 2.78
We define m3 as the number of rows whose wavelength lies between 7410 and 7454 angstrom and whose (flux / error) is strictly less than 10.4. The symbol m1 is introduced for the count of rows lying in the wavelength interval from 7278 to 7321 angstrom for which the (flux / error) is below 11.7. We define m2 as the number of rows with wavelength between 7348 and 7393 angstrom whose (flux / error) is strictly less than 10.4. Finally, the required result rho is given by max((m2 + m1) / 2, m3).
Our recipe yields 5.5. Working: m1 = 10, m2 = 1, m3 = 5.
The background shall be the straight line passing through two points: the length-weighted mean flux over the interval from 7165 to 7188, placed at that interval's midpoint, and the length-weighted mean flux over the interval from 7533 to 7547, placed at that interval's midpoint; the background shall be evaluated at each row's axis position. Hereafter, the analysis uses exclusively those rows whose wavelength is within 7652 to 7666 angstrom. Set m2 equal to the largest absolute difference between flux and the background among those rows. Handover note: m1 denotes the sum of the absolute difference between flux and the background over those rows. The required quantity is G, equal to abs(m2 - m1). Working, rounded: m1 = 6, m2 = 2.3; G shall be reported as 3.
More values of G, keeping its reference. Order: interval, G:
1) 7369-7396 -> 11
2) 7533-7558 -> 19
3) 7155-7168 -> 3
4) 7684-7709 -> 33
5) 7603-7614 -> 3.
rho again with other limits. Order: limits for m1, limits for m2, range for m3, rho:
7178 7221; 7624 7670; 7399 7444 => 8.0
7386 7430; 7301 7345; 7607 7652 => 7.0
